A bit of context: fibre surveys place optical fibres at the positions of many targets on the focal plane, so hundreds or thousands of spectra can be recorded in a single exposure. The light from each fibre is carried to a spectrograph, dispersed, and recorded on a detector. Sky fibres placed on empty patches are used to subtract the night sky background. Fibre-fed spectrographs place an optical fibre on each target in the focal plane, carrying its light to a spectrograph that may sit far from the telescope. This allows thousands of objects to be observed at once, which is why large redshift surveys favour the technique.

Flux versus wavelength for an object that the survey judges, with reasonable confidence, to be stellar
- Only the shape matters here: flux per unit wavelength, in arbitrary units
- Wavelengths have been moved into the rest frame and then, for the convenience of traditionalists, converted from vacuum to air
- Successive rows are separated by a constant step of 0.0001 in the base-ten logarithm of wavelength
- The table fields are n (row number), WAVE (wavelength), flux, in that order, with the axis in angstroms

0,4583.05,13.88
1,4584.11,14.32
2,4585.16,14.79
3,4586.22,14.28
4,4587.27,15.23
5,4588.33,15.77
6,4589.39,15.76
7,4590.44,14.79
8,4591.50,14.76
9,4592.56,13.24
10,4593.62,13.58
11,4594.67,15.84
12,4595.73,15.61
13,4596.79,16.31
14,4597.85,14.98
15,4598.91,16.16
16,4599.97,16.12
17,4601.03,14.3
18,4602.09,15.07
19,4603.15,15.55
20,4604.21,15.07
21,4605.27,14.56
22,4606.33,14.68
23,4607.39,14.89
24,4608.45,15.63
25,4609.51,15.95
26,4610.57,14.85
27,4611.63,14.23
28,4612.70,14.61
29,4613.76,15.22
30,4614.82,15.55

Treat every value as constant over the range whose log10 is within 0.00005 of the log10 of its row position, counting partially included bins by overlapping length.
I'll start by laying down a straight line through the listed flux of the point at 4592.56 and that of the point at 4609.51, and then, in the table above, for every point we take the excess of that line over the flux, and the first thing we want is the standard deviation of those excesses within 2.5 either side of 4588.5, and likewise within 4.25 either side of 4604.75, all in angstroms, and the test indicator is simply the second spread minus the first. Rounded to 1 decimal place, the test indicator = -0.1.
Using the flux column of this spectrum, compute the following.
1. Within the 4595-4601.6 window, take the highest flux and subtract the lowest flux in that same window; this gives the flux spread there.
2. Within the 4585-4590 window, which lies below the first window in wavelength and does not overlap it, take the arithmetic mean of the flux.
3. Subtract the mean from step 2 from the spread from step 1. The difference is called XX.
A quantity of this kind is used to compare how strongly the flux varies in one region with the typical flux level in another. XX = -13.2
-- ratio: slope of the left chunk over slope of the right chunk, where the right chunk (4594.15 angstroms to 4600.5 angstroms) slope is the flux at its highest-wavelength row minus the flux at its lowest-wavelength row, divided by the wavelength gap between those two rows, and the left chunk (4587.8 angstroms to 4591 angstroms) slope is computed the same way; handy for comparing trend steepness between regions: -8.8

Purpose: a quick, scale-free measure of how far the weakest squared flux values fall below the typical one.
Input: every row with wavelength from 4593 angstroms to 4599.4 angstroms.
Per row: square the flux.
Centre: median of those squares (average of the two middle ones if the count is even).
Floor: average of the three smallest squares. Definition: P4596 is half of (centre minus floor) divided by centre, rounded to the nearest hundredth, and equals 0.06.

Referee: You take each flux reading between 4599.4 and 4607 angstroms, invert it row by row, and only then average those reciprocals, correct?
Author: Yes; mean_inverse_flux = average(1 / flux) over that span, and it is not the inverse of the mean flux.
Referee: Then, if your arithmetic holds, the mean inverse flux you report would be 0.0665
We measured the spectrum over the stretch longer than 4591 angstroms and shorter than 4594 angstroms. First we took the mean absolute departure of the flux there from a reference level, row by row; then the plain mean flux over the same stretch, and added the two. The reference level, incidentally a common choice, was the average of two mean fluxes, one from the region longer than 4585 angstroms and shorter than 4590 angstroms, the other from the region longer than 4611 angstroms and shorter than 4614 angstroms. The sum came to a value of 14.9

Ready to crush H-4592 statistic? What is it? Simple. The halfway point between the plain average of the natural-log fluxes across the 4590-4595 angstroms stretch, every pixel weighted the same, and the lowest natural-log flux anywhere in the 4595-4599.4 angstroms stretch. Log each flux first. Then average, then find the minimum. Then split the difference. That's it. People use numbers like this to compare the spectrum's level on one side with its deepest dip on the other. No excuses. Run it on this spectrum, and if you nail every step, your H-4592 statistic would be 2.69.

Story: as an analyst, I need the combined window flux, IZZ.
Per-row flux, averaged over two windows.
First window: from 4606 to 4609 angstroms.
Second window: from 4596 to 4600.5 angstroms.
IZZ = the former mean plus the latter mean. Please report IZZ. 31.0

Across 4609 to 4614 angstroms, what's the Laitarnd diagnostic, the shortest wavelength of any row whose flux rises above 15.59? 4609.51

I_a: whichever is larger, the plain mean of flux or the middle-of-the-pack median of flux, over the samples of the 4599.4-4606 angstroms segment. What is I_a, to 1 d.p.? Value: 15.1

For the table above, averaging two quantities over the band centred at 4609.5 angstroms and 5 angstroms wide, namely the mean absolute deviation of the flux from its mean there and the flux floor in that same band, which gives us 7.39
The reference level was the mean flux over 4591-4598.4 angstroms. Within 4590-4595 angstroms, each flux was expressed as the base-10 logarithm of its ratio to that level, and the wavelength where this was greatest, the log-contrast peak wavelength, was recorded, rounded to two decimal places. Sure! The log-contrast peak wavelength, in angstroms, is 4594.67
